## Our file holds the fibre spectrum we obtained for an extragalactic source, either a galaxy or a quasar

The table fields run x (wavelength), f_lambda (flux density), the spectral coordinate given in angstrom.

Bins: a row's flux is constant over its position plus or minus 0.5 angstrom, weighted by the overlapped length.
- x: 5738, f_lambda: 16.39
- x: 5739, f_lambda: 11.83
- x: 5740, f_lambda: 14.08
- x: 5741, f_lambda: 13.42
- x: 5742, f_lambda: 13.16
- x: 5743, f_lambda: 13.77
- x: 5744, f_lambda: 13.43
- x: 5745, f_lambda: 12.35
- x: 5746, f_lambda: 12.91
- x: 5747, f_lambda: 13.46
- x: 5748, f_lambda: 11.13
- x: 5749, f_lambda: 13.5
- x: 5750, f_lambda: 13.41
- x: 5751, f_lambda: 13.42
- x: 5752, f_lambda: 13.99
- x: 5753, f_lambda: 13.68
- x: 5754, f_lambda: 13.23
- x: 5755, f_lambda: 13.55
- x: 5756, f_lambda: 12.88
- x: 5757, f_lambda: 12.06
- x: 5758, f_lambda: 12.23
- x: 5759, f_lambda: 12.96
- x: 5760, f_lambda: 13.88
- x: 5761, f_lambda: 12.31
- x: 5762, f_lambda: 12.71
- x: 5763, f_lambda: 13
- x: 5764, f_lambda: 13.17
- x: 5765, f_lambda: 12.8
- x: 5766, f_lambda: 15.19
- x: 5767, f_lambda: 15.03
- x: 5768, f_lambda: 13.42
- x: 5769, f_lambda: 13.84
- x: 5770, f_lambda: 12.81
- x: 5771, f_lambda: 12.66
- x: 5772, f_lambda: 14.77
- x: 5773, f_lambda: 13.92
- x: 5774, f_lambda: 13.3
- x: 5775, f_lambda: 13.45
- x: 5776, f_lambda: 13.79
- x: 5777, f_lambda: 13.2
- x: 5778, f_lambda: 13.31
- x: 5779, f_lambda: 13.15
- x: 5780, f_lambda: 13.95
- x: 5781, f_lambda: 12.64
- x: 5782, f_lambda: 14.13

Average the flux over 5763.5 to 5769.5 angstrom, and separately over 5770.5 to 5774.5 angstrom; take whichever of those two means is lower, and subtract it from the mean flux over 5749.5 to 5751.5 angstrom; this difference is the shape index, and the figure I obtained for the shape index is -0.2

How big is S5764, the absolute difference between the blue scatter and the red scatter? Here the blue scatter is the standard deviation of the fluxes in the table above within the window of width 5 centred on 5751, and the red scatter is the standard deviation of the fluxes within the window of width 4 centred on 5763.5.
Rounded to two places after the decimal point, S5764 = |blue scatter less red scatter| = 0.04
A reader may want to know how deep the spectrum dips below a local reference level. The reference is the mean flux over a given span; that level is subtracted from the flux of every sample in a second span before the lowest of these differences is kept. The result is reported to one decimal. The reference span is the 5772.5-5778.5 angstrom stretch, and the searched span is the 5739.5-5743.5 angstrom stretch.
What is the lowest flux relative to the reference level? -0.3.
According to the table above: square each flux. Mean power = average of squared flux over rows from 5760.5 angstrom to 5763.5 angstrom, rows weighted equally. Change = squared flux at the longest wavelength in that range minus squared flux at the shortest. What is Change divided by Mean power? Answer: 0.11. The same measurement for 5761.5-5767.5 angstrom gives 0.34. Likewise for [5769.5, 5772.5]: 0.30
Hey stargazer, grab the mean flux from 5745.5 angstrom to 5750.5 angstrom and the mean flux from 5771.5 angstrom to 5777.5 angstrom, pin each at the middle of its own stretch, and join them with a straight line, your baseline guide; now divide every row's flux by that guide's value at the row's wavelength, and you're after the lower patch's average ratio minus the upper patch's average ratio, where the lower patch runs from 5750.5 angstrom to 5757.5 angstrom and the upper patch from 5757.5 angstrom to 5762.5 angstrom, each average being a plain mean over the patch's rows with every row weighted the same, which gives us 0.048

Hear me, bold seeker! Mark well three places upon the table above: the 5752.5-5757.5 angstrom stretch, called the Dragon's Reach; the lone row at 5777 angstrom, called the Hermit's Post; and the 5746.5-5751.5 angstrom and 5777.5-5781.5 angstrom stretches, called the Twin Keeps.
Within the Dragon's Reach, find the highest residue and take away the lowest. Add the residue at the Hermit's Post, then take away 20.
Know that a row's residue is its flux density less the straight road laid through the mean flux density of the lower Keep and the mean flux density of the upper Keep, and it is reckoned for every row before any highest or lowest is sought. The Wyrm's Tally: -18.4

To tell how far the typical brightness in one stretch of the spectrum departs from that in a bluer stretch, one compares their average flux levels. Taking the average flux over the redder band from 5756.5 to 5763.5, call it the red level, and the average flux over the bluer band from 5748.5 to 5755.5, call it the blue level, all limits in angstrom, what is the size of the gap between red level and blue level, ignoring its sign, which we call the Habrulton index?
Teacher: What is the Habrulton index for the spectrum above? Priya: 0.8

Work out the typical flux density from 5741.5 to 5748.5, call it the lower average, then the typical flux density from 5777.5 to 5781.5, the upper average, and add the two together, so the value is 26.1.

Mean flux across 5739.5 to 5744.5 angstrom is 13.6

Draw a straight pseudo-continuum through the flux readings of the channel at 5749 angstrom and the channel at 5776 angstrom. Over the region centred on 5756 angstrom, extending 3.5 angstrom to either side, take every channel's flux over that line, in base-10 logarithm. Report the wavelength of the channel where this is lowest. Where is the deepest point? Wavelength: 5757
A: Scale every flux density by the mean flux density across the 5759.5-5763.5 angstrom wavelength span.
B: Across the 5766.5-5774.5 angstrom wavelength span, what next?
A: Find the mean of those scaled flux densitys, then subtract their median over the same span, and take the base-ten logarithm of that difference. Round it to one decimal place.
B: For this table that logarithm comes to -2.2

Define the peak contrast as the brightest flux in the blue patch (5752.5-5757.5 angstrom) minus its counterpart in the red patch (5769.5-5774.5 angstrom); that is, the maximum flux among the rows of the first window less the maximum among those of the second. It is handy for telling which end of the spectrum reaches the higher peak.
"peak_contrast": -1.1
